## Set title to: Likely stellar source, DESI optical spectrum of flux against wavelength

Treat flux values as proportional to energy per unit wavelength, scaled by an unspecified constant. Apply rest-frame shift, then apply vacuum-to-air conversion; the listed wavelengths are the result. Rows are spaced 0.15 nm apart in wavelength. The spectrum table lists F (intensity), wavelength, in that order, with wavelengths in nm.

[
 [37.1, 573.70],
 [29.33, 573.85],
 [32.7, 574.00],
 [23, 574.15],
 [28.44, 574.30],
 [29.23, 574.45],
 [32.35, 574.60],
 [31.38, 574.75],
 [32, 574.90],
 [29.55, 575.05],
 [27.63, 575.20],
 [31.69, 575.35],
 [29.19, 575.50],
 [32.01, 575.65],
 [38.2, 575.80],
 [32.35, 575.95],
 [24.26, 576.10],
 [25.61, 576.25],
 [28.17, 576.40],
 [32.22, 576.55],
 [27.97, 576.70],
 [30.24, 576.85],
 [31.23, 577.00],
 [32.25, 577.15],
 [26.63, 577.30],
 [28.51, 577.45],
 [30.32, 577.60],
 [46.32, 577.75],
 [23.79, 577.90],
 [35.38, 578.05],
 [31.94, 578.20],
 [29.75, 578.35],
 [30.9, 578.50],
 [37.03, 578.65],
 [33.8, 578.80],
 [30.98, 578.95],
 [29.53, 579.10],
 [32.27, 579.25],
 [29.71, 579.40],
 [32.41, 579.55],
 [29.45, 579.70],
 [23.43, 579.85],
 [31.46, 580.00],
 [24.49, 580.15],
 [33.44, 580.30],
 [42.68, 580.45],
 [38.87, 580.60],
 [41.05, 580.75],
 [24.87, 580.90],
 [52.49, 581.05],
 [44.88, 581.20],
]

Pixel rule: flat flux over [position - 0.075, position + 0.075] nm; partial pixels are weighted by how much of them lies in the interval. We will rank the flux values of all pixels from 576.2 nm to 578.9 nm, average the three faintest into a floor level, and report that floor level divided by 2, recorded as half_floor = 12.7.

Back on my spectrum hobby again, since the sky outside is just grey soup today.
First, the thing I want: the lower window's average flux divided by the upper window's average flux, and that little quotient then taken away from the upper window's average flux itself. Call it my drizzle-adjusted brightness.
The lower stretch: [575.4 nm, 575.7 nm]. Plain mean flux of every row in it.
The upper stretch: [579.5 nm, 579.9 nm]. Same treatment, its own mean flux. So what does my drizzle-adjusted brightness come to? 27.4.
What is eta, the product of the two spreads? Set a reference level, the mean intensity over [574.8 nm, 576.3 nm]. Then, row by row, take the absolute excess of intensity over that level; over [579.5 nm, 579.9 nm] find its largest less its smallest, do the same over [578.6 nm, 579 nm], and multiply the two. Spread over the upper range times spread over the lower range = 36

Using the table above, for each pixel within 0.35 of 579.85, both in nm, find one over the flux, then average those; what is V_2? 0.0360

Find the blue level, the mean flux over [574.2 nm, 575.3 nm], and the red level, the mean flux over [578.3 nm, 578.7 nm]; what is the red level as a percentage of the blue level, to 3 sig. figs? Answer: 108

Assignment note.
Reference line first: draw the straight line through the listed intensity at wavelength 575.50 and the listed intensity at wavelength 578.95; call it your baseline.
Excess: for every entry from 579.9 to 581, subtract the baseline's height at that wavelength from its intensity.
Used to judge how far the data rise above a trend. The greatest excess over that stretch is 10.9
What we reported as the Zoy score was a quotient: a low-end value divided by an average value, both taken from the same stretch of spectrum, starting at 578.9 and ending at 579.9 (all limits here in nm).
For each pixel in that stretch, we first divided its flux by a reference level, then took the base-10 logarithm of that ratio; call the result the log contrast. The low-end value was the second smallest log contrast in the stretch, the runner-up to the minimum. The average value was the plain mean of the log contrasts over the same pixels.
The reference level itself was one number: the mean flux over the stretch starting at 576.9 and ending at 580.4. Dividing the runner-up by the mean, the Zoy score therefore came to 1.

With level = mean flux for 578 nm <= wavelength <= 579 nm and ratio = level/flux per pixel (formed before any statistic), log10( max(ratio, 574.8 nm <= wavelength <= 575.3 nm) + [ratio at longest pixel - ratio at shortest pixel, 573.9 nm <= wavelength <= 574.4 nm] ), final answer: 0.13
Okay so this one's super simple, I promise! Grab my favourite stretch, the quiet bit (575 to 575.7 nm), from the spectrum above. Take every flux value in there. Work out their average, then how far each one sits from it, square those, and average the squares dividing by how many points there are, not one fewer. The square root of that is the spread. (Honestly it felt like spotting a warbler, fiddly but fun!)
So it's 1.6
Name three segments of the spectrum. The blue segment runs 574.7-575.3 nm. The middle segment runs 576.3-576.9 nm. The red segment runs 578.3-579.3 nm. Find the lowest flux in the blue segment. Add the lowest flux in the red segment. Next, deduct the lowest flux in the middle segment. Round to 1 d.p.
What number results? 29.2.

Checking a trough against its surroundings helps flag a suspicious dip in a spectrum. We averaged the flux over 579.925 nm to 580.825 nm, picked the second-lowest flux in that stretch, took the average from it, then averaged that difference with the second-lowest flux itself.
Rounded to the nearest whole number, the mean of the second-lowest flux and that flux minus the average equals 14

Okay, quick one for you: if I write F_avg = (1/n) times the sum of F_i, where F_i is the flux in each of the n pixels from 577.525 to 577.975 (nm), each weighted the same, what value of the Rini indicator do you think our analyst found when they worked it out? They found 33.5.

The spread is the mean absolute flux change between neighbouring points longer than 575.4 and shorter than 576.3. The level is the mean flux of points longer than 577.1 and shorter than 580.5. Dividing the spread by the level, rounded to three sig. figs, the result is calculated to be 0.154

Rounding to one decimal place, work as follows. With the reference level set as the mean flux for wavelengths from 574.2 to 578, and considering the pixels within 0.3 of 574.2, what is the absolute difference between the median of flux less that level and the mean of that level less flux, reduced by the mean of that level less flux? 1.6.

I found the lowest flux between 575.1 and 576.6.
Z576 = 24.26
